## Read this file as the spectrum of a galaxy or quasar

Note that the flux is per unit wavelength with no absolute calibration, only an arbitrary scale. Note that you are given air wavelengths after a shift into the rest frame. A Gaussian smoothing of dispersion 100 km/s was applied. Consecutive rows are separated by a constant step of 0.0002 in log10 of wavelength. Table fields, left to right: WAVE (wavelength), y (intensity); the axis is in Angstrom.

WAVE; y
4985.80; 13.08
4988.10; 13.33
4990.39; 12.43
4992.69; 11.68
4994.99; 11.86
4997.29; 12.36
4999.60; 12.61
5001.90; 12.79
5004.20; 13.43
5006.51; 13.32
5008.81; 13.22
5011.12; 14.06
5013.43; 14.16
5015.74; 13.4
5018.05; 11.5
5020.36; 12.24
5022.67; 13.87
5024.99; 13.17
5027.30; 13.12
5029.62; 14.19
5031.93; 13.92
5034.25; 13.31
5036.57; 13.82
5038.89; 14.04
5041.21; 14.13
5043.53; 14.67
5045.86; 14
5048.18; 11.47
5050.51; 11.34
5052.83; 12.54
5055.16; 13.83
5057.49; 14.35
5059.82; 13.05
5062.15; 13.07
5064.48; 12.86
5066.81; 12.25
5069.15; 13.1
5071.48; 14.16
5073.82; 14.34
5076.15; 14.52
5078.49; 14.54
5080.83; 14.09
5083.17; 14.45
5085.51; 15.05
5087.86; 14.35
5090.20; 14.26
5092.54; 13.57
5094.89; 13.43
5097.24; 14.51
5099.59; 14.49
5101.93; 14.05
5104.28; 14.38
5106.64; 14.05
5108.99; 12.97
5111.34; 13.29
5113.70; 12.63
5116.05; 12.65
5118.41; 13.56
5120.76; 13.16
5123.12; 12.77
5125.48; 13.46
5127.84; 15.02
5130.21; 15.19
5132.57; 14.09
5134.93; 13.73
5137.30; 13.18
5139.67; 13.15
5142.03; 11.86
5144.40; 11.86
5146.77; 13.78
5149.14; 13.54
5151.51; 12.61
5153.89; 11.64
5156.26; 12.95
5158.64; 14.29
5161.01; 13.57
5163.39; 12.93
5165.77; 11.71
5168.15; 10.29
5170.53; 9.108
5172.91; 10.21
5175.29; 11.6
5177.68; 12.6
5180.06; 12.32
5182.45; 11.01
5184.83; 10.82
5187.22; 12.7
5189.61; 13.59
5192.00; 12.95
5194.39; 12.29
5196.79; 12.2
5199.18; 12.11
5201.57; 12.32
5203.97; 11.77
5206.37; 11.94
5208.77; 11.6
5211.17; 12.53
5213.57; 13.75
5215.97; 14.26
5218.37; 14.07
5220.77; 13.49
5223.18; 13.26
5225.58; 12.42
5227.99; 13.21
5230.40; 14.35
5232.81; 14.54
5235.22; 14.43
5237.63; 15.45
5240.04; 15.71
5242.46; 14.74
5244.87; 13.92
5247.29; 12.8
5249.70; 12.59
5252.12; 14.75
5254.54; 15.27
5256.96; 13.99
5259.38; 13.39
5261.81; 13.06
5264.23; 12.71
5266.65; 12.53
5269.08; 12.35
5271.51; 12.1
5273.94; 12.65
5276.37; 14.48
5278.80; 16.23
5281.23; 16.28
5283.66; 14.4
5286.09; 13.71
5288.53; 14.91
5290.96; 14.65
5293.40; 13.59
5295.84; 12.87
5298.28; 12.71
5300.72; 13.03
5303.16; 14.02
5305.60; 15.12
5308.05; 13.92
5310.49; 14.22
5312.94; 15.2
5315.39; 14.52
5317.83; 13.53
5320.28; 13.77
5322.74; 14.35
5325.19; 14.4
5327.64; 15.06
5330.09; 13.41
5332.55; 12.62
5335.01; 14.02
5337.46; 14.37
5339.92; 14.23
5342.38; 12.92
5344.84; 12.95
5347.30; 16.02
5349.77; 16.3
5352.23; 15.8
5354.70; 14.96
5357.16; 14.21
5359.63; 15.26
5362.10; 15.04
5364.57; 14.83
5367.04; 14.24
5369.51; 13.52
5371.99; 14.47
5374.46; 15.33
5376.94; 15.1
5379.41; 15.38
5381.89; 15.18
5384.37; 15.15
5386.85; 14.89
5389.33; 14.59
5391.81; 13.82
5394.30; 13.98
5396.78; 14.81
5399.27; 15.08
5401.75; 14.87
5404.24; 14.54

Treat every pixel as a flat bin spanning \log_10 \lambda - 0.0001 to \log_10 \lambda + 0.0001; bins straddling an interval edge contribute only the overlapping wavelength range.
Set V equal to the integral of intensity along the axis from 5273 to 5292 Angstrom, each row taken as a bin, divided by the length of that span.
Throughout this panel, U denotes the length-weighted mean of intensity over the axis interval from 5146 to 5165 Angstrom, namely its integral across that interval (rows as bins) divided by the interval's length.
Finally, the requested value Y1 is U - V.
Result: -1.6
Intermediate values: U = 13.1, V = 14.7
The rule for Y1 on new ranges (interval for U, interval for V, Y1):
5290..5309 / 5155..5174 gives 1.8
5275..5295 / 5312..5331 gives 0.4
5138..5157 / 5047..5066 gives -0.1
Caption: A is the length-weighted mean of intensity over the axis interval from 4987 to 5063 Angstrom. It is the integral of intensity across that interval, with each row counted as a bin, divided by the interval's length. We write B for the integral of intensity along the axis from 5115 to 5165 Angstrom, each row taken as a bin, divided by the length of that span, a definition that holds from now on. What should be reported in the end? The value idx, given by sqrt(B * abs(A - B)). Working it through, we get 1.2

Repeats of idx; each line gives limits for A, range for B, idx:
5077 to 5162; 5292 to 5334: 2.0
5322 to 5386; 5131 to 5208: 5.3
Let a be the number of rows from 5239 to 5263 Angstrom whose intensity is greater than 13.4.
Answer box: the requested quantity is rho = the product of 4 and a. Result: 24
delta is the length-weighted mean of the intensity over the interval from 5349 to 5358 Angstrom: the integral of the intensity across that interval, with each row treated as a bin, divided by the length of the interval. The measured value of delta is 15.3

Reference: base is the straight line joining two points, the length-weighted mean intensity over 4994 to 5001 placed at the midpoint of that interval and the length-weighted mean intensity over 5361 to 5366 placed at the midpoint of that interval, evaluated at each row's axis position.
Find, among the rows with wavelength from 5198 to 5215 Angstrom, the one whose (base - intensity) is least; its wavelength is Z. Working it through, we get 5213.57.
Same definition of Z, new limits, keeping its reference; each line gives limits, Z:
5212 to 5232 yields 5215.97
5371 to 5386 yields 5379.41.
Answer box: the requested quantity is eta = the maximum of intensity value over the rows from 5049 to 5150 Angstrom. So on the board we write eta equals 15.19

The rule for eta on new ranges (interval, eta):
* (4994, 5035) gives 14.19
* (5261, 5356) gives 16.3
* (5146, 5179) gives 14.29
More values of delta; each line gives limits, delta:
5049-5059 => 13.0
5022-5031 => 13.6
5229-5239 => 14.7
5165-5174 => 10.3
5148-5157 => 12.7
